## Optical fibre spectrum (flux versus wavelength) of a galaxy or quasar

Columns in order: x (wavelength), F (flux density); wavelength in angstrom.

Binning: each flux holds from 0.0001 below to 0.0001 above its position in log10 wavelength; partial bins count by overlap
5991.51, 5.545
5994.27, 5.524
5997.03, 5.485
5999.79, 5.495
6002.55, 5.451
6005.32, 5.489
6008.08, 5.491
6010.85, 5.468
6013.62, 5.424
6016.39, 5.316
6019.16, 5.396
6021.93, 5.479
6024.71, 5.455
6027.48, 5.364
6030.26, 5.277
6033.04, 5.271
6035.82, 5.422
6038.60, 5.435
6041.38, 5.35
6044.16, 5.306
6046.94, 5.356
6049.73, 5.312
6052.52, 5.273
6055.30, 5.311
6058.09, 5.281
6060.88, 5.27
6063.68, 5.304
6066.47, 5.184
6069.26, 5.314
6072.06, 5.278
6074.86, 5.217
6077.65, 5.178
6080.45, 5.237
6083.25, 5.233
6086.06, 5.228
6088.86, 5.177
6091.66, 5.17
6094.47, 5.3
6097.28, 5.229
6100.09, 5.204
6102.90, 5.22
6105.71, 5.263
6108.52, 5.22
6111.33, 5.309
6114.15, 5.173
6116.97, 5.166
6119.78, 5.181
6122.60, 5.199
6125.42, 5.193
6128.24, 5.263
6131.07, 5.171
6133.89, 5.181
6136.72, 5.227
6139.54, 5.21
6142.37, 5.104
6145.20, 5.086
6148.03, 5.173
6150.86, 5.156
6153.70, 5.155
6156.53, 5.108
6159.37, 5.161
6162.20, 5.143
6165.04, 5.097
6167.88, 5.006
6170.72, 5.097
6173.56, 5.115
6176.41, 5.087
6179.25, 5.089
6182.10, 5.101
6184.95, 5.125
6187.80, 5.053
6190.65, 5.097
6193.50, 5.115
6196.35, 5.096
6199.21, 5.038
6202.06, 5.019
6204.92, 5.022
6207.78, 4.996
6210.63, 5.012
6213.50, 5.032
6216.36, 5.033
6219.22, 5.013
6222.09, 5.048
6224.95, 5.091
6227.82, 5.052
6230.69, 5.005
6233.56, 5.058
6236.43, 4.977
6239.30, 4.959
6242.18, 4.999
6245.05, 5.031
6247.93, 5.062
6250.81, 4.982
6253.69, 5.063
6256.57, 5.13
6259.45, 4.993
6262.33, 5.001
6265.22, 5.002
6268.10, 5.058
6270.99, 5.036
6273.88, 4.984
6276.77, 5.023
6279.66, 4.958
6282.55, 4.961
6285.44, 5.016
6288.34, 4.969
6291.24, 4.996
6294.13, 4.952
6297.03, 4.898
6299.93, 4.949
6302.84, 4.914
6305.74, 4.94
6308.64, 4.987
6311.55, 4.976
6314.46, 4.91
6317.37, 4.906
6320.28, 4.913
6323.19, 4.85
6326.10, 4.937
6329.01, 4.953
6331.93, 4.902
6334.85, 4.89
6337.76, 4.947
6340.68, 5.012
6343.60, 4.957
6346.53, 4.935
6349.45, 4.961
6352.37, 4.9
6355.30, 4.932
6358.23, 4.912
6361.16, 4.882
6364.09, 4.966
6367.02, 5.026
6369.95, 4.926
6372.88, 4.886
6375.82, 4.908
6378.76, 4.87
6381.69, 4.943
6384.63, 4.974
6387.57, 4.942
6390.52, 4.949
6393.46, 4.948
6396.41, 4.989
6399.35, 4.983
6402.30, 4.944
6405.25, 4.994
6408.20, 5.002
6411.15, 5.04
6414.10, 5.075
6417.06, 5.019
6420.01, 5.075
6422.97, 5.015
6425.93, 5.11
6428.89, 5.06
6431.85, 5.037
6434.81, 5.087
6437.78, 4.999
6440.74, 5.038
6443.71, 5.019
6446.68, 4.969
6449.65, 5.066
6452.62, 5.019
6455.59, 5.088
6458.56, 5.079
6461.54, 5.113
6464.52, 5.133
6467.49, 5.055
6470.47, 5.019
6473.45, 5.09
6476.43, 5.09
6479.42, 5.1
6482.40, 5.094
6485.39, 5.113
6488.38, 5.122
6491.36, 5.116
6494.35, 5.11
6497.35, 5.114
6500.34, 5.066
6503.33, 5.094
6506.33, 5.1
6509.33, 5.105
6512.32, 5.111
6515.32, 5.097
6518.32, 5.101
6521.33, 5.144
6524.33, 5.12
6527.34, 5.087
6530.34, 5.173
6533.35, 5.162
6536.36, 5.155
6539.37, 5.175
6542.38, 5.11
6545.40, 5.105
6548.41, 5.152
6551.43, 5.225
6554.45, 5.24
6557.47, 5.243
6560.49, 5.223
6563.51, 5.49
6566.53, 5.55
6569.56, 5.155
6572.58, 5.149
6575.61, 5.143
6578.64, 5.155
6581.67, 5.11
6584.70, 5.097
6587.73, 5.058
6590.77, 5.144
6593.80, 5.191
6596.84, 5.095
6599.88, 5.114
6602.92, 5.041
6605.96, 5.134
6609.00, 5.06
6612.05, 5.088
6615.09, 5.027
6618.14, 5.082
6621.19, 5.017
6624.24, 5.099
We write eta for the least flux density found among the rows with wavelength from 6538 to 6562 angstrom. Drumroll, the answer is 5.105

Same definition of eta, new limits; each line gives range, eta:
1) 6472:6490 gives 5.09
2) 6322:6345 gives 4.85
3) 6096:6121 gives 5.166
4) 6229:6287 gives 4.958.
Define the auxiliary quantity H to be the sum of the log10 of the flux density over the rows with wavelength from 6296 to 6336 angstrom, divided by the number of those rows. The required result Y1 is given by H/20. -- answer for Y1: 0.0346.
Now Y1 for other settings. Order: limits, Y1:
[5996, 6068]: 0.0365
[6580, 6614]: 0.0354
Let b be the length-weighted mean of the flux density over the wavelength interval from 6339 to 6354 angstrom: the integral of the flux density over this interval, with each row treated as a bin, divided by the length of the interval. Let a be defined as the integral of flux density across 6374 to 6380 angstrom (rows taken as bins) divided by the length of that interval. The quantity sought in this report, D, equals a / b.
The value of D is 0.99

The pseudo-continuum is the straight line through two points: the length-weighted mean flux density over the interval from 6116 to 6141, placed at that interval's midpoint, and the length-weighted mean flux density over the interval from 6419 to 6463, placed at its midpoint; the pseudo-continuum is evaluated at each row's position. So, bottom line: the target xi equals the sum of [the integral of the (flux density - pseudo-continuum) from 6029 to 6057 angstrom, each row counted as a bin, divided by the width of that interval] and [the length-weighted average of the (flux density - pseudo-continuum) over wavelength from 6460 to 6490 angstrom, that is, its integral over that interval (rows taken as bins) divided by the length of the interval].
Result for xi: 0.148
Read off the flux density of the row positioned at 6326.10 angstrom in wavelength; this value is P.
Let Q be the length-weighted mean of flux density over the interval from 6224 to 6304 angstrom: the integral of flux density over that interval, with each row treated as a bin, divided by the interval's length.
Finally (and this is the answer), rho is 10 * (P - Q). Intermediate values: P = 4.937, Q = 5.00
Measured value -0.7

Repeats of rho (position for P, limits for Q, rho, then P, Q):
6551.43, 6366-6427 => 2.4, 5.225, 4.98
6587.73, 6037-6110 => -2.1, 5.058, 5.26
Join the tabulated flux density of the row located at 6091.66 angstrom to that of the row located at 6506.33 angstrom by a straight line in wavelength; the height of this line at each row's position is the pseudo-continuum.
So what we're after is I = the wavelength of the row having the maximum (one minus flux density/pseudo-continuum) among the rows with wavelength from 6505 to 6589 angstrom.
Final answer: 6587.73 angstrom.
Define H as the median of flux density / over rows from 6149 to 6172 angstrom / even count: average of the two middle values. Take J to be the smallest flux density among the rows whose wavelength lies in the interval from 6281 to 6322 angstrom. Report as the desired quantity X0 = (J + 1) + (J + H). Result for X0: 15.9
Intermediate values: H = 5.13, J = 4.898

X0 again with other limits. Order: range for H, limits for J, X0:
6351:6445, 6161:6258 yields 15.9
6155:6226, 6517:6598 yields 16.2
